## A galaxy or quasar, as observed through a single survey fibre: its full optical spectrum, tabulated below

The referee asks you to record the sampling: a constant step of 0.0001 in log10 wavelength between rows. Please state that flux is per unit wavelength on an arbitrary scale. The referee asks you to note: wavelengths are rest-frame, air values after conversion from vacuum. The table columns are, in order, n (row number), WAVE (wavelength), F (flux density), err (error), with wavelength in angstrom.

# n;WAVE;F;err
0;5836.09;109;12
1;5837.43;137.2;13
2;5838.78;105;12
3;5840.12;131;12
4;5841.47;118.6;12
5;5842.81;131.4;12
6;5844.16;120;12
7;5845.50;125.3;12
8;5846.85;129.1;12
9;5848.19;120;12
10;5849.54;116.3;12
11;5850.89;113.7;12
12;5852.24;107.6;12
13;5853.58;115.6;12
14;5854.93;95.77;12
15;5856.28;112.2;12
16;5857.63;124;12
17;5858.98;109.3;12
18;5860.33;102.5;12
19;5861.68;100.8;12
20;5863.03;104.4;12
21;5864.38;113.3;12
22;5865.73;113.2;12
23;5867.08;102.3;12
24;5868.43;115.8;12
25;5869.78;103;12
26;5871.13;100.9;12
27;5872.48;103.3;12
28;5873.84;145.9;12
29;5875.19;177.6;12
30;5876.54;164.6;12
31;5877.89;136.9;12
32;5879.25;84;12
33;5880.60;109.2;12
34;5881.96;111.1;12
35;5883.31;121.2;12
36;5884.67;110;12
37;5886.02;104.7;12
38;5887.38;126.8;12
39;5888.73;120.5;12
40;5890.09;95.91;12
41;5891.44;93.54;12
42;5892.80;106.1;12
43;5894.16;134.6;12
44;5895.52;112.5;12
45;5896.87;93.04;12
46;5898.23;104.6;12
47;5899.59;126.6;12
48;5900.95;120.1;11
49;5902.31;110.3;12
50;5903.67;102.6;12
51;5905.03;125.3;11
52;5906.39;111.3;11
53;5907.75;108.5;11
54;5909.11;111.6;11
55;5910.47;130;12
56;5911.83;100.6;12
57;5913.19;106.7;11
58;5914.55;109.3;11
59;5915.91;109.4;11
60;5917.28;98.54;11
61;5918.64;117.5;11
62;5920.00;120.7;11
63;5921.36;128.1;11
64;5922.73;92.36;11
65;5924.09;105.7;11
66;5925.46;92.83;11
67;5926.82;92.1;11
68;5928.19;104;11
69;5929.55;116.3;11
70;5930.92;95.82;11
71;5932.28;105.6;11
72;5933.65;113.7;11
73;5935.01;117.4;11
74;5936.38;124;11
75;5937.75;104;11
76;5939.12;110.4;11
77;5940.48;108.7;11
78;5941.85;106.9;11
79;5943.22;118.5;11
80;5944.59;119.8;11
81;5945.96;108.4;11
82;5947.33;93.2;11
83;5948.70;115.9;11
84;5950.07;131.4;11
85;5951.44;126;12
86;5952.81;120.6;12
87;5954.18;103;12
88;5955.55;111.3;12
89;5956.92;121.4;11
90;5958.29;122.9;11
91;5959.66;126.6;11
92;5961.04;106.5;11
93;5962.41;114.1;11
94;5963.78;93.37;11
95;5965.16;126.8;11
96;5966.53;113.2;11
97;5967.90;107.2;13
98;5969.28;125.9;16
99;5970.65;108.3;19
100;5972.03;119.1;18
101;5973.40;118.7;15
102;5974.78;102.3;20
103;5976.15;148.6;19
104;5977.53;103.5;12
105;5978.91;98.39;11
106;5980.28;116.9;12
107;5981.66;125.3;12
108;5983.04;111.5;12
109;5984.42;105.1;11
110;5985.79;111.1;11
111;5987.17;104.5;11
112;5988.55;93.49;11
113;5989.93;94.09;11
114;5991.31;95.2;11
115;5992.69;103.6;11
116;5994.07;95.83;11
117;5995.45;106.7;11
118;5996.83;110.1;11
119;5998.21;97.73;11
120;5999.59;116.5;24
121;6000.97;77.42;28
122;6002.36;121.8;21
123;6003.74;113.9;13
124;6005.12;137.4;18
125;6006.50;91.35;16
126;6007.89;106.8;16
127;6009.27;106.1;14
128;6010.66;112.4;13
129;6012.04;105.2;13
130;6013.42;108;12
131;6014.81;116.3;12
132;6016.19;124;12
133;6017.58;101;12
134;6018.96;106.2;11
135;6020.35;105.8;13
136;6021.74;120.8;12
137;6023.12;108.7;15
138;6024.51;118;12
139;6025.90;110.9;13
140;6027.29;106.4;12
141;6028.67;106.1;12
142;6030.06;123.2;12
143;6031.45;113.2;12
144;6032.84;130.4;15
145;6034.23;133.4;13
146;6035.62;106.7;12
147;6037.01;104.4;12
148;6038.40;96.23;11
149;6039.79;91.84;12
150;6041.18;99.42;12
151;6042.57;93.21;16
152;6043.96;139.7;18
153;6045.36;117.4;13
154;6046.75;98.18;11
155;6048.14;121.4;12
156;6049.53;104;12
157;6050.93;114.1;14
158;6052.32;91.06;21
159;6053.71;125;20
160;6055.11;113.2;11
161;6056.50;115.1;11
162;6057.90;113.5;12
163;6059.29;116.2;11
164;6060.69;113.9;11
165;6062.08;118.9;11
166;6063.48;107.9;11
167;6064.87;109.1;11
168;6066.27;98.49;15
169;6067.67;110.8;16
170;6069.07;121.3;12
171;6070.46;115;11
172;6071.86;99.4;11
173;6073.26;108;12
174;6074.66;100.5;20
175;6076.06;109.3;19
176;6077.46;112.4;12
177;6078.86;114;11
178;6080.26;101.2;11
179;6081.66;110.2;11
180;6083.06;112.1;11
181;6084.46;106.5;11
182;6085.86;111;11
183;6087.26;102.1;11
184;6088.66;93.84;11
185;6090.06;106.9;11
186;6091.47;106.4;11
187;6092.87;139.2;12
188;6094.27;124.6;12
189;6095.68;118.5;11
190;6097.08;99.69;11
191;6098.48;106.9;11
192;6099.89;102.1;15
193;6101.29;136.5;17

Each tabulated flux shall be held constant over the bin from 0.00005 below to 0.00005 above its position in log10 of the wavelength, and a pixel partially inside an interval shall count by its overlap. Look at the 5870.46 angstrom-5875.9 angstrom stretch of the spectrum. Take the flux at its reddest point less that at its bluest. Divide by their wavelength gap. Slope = 18.9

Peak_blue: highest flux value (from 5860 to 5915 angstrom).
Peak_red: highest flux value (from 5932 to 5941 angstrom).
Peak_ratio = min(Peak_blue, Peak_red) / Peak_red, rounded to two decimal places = 1.00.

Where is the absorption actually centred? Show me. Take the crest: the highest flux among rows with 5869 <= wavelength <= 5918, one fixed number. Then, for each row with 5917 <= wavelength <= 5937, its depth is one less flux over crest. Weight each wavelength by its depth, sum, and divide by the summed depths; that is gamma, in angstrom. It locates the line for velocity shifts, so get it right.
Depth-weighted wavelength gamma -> 5926.7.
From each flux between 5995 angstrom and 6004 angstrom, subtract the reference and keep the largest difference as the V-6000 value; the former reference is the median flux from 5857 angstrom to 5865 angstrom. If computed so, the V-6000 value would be 15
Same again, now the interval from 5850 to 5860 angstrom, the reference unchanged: 17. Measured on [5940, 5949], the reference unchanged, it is 13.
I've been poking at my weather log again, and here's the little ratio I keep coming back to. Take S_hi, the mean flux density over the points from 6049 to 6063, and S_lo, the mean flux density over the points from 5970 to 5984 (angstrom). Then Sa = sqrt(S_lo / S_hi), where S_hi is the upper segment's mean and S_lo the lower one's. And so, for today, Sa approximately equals 1.01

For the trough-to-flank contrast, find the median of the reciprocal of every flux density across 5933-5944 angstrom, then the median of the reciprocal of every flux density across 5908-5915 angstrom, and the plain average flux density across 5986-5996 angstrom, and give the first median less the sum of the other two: -99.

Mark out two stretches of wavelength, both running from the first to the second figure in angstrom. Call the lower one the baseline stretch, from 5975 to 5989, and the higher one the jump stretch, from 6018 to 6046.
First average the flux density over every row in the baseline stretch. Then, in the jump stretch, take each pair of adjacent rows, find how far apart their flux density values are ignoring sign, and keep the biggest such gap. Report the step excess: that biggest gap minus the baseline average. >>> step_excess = -65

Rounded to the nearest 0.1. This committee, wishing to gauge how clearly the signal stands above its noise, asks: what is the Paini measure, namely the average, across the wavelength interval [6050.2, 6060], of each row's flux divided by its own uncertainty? 8.5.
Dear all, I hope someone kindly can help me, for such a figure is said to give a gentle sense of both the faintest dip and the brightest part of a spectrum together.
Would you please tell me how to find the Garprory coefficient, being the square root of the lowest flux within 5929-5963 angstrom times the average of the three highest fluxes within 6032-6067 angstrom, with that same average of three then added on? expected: 246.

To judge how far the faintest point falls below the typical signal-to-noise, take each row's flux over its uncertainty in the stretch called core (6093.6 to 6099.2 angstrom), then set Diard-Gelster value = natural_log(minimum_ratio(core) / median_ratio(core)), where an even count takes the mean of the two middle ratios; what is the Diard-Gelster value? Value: -0.10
